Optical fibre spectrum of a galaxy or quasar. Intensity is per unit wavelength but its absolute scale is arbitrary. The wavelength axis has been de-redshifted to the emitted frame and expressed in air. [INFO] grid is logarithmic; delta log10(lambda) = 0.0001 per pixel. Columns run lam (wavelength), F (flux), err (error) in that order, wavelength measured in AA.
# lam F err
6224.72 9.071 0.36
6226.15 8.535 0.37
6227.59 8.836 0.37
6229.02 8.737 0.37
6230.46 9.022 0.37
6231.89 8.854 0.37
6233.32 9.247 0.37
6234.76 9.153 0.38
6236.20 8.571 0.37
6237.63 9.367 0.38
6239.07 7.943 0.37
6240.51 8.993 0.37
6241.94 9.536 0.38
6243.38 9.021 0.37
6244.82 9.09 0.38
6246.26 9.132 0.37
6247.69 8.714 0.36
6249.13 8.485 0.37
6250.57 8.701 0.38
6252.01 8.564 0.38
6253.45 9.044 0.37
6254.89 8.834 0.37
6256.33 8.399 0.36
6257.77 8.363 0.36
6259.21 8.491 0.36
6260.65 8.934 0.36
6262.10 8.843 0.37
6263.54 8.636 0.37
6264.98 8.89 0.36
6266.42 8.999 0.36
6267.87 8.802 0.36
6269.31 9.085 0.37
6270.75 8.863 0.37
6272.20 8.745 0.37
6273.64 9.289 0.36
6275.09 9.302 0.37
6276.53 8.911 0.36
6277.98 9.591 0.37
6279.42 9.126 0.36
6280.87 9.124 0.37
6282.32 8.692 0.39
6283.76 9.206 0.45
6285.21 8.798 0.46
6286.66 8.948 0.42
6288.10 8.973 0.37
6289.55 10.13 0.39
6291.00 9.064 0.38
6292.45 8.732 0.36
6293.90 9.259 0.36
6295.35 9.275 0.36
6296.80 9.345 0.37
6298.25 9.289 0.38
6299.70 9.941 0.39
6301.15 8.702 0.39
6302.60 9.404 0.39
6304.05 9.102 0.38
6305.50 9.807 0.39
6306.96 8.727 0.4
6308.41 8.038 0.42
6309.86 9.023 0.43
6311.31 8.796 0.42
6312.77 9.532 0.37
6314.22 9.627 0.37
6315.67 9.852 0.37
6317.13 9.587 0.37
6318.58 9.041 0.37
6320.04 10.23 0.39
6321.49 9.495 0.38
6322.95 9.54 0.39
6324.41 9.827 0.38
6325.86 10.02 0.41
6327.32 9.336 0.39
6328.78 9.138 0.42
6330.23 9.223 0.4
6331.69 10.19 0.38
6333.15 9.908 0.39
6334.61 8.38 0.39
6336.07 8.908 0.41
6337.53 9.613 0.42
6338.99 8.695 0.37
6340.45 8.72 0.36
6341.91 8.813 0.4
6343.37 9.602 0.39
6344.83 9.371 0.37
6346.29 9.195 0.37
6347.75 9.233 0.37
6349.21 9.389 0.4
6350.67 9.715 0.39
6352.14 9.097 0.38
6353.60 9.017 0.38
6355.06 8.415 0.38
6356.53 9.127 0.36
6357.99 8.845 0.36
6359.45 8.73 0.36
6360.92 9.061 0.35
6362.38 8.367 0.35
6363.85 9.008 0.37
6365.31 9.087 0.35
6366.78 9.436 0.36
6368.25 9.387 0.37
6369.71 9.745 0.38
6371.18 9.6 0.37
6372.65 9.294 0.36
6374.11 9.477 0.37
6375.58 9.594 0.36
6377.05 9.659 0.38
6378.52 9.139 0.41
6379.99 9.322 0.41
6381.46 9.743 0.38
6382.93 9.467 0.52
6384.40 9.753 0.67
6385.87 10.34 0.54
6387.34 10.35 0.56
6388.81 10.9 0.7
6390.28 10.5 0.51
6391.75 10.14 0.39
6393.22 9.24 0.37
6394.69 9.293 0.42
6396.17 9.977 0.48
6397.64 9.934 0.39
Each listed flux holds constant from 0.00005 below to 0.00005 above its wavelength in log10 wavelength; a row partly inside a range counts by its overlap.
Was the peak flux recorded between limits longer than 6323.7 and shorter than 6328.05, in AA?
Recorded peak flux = 10.02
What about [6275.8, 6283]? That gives 9.591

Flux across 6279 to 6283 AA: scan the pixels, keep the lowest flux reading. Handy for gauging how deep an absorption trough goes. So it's 8.692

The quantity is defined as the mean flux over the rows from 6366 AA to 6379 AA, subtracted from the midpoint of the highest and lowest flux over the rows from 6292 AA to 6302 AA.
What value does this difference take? -0.16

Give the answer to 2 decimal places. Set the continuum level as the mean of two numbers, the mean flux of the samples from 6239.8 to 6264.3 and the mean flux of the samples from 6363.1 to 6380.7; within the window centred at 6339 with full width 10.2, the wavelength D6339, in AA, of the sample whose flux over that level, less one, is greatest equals 6337.53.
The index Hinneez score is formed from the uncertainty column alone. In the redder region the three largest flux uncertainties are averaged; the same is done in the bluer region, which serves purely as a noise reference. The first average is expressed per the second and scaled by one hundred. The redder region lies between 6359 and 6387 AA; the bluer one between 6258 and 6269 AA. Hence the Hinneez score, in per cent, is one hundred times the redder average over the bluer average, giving 157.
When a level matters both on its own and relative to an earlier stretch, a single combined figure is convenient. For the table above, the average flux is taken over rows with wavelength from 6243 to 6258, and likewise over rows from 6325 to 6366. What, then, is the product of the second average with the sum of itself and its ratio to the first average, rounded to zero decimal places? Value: 93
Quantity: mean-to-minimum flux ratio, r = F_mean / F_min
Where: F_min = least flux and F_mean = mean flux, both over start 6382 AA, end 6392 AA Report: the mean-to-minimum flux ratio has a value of 1.08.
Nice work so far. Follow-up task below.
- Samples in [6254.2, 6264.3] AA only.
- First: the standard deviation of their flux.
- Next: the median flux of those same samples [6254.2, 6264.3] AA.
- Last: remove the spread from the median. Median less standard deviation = 8.4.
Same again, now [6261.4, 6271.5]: 8.7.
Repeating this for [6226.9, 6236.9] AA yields 8.6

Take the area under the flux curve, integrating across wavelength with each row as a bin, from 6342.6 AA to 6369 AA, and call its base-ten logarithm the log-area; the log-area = 2.38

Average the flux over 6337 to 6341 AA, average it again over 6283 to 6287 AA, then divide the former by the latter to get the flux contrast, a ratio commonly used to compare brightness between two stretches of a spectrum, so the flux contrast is 1.00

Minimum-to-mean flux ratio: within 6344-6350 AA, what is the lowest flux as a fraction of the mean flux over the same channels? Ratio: 0.99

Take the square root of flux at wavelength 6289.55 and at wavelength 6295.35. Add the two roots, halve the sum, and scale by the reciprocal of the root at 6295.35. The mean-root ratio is 1.02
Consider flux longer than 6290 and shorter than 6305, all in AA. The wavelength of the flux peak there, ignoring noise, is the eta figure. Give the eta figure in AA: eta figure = 6299.70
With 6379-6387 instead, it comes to 6385.87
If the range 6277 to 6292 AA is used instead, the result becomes 6289.55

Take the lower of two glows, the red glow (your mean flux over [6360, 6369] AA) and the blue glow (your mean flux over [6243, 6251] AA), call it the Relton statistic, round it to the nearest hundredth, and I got 8.86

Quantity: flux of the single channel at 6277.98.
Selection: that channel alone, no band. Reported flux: 9.591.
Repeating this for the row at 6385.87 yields 10.34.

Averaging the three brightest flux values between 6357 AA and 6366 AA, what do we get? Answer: 9.05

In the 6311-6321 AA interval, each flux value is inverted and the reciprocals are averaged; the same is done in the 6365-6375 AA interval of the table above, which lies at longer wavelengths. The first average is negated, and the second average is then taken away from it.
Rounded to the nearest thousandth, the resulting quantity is -0.211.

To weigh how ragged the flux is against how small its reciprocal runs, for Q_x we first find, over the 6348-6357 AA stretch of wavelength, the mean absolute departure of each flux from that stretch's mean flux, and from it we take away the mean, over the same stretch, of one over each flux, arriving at 0.17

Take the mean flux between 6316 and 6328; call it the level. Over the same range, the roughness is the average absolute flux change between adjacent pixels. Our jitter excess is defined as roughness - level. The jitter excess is -9.1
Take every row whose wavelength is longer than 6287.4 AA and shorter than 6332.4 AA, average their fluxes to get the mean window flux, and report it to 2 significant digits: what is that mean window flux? 9.4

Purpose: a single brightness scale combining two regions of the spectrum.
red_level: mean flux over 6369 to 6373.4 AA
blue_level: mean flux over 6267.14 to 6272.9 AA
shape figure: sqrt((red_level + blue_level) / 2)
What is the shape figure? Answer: 3.03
